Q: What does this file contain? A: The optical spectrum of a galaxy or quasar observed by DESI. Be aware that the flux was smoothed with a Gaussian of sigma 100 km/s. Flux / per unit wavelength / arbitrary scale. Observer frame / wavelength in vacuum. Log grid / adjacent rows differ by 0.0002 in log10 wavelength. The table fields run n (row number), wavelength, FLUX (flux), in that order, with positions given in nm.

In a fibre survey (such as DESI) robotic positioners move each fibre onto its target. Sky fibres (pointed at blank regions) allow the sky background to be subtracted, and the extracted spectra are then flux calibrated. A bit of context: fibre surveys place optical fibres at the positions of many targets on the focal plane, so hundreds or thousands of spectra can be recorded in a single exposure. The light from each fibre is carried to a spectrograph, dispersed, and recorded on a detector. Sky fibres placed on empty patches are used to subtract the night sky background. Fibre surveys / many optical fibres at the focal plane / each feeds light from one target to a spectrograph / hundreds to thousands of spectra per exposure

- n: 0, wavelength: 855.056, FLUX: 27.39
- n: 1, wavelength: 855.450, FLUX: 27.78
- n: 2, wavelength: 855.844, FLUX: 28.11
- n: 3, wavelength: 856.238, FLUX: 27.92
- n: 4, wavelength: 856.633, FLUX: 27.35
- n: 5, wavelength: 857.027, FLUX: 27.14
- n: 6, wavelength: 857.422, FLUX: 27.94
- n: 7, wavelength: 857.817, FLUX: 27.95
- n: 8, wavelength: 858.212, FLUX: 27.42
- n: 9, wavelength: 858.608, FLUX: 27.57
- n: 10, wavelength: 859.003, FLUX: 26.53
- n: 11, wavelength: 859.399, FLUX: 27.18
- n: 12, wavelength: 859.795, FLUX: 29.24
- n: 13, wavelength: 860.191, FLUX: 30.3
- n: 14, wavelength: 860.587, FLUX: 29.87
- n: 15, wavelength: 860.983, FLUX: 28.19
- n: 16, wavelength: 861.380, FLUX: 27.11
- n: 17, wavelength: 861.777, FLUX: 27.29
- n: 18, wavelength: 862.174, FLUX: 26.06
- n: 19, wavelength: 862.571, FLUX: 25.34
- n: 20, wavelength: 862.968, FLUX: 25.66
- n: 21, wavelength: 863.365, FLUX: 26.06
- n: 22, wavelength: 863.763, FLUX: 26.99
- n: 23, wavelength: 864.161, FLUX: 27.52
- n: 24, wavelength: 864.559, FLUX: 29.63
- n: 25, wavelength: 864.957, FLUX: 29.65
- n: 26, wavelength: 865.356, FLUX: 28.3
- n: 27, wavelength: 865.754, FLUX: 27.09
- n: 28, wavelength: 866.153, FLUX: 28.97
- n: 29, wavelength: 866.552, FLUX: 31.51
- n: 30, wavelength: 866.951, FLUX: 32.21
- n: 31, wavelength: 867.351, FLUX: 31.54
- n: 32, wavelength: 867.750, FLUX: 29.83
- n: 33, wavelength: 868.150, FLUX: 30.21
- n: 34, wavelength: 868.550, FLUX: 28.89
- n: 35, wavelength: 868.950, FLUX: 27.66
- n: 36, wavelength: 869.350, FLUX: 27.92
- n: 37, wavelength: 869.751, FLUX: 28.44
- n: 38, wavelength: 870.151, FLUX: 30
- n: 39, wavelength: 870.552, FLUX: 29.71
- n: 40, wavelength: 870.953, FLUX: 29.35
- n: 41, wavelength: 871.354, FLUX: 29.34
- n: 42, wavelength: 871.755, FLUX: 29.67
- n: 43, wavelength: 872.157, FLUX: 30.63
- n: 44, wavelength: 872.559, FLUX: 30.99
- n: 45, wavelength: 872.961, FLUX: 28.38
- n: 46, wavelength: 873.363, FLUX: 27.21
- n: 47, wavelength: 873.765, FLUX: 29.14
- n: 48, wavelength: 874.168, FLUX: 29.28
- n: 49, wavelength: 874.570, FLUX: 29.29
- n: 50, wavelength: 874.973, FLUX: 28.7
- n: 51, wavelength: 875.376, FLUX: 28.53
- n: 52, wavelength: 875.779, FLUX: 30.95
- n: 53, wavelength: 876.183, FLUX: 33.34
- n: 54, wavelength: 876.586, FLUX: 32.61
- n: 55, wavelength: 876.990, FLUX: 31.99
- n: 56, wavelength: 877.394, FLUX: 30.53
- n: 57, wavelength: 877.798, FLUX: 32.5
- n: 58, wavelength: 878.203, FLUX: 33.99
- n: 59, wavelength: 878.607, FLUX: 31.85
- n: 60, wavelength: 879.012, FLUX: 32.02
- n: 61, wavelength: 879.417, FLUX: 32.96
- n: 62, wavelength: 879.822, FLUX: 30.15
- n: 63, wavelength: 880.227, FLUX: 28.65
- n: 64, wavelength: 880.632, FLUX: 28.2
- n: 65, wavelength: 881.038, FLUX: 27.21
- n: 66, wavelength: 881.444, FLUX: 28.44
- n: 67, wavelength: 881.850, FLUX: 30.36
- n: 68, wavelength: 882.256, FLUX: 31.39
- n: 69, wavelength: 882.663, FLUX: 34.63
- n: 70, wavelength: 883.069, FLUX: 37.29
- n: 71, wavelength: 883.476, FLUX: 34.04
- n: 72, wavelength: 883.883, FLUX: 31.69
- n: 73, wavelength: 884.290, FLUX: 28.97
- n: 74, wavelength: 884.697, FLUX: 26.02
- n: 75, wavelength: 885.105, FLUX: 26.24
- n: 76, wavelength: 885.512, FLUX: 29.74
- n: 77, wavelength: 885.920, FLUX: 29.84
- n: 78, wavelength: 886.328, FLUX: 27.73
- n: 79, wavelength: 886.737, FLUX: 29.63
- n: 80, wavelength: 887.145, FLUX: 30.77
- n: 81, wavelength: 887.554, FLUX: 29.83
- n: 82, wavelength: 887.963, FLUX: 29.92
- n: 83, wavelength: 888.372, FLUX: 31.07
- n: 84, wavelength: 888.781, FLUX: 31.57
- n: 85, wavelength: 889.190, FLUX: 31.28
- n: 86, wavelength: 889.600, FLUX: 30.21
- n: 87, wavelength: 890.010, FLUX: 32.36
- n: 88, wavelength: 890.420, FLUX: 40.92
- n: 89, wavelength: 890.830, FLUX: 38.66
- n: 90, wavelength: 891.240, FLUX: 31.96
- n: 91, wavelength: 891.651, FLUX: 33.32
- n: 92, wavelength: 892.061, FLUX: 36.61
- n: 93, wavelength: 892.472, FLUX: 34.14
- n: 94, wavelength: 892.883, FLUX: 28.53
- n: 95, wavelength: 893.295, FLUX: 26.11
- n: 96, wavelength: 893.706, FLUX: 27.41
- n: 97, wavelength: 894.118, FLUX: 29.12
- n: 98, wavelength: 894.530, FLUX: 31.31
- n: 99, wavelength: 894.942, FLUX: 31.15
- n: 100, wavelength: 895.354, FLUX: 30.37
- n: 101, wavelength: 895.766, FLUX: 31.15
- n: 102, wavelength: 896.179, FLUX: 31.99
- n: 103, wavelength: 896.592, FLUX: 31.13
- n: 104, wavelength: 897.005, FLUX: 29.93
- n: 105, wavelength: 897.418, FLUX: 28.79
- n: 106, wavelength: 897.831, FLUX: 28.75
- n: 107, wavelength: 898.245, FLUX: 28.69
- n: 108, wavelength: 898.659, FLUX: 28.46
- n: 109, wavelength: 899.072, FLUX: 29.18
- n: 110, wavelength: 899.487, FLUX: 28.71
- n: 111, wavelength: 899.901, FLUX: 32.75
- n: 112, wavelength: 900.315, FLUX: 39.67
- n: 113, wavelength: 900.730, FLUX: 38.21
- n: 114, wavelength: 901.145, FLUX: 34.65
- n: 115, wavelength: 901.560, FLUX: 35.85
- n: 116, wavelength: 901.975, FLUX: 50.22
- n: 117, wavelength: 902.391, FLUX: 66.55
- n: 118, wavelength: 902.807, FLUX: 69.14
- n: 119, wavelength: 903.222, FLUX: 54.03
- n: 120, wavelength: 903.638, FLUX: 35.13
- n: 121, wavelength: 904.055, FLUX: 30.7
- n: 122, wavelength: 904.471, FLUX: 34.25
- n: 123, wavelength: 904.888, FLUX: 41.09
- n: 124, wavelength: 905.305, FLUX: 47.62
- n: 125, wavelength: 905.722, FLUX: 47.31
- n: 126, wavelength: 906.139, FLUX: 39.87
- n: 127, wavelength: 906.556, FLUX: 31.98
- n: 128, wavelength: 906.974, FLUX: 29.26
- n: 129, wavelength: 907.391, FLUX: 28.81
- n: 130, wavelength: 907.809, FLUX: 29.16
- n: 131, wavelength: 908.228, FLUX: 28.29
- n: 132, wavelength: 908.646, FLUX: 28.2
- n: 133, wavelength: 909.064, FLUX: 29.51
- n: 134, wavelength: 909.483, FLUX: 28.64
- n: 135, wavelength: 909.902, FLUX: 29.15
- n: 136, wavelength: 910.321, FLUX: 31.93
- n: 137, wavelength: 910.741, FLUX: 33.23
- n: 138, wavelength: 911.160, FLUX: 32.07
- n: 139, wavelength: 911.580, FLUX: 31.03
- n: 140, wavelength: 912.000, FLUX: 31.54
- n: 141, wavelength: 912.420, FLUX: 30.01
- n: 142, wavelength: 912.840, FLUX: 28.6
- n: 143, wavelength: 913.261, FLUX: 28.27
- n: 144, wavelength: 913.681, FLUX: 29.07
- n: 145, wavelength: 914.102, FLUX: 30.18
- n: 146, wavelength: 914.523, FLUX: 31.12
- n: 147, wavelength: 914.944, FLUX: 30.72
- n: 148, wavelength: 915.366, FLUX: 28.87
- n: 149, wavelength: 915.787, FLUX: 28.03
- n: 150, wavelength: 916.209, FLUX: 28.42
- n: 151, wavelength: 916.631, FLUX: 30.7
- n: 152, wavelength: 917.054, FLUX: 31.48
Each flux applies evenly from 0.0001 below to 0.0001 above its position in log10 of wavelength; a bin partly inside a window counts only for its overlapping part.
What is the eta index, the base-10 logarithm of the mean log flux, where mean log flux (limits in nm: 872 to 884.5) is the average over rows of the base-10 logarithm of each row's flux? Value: 0.173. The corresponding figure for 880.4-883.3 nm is 0.173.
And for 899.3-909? 0.198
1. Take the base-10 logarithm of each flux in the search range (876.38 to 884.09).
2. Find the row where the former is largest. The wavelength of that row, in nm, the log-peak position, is 883.069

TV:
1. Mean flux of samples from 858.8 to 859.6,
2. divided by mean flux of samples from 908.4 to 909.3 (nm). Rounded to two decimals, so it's 0.93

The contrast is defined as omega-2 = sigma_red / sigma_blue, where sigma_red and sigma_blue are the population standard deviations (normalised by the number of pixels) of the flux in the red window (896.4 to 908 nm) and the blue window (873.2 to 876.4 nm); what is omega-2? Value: 6.4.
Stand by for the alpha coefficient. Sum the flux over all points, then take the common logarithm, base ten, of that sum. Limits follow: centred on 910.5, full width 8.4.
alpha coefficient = 2.78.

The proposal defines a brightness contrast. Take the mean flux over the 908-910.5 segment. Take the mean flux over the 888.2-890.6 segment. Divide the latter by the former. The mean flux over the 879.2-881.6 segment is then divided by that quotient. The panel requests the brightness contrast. 26.1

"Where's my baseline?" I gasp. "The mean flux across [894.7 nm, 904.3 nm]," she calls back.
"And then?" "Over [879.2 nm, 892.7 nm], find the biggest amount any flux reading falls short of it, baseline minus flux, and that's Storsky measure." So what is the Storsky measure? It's 10.7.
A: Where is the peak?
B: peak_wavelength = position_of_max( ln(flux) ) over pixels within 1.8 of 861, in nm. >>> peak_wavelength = 860.191 nm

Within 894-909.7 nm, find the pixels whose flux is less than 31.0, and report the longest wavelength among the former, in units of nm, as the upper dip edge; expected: 909.483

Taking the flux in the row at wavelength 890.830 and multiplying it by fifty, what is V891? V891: 1933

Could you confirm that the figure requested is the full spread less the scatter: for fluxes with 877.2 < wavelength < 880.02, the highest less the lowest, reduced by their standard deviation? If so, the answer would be 3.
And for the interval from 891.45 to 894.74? 7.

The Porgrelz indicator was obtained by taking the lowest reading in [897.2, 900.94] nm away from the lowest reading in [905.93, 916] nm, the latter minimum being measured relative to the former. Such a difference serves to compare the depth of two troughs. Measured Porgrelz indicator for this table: -0.4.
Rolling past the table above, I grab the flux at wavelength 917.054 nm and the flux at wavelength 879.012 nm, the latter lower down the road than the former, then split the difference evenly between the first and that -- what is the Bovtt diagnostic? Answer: 32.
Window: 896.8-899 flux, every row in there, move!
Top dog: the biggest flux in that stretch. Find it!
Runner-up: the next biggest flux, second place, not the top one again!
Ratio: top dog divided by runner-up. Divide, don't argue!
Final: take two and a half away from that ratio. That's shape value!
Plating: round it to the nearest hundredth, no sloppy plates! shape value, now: -1.46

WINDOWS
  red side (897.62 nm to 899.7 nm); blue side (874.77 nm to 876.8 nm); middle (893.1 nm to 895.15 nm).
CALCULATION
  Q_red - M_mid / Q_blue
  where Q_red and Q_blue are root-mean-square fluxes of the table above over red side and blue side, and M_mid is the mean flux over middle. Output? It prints 28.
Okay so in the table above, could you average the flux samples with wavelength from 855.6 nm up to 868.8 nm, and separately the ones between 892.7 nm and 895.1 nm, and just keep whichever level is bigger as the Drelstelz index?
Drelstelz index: 28.9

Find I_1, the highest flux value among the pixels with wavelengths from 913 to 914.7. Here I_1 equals 31.12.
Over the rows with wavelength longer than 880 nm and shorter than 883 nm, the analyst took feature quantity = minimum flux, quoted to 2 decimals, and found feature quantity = 27.21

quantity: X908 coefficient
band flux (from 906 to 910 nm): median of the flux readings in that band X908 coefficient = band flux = 29.2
